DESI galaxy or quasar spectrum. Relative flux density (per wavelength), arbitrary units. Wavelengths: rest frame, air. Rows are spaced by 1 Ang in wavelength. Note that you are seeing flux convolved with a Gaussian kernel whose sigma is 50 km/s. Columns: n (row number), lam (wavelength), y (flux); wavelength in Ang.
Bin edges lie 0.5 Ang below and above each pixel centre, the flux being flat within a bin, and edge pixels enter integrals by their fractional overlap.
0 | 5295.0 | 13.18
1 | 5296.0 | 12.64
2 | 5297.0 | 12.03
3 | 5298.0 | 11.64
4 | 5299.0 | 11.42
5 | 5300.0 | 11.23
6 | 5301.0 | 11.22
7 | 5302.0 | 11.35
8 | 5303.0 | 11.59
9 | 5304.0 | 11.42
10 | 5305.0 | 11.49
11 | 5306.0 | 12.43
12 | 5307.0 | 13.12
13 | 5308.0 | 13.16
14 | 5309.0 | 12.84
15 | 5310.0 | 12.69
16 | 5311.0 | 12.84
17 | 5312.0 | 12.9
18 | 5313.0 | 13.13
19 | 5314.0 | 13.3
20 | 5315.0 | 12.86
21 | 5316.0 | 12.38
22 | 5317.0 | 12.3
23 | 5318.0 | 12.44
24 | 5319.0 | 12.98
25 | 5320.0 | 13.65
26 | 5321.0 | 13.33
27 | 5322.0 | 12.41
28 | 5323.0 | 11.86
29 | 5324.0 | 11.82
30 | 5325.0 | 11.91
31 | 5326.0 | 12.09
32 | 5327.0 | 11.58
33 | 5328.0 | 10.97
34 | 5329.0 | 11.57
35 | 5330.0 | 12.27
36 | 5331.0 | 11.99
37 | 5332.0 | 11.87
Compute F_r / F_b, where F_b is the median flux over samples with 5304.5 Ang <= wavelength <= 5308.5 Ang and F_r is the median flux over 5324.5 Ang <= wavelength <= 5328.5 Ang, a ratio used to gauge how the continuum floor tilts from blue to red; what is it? 0.92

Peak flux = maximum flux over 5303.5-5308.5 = 13.16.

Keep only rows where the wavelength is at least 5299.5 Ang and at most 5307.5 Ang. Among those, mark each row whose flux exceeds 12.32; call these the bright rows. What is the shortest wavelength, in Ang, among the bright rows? 5306.0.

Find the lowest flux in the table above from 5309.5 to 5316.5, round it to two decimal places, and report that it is 12.38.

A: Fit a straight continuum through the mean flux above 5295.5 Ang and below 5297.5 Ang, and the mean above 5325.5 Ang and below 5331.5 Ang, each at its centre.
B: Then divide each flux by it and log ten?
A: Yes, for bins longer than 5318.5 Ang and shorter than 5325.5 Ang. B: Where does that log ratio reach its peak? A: 5320.0 Ang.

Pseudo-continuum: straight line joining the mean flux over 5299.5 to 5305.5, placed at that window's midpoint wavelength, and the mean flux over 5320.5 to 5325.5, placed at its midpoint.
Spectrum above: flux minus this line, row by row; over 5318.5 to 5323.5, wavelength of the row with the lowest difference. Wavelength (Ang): 5323.0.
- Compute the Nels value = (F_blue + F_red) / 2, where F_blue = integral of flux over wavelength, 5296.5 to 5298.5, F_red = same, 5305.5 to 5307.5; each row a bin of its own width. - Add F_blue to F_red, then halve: 24.6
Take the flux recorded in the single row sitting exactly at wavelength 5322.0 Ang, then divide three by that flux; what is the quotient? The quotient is 0.242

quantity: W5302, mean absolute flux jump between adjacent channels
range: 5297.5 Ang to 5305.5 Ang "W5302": 0.15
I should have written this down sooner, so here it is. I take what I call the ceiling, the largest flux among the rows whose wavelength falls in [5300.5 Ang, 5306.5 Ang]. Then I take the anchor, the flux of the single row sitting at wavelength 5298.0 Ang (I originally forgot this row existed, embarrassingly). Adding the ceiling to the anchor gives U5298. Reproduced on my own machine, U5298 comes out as 24.1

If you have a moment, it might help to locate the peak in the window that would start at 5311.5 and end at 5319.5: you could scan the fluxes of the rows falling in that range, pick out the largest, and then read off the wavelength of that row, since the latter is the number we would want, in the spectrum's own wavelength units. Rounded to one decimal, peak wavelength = 5314.0 Ang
